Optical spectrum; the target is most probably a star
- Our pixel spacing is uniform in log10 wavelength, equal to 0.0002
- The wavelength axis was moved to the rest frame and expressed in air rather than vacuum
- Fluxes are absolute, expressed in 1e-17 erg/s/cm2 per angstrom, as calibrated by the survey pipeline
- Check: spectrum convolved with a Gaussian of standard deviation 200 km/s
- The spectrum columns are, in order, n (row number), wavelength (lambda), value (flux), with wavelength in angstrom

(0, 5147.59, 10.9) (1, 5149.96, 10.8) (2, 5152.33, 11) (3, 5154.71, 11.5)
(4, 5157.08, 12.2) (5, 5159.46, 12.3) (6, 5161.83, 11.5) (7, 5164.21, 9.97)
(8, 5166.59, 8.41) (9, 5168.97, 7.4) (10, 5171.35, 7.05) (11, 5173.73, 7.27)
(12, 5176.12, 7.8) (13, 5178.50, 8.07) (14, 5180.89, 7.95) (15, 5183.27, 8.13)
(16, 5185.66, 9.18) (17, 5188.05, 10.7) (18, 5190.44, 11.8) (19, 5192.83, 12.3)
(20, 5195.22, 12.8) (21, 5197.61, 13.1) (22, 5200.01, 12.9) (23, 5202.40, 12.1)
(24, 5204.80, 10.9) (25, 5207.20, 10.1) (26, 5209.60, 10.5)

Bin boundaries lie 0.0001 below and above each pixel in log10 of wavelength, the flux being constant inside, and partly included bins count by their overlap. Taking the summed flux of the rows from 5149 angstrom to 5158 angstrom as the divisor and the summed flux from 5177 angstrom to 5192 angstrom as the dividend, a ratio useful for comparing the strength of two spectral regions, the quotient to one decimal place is 1.2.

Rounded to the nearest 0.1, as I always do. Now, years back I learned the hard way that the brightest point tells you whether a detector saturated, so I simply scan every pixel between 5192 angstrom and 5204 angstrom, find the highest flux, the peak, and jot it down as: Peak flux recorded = 13.1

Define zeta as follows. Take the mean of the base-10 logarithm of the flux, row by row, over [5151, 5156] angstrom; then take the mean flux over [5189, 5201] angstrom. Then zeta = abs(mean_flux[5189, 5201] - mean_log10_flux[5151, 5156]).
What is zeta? 11.5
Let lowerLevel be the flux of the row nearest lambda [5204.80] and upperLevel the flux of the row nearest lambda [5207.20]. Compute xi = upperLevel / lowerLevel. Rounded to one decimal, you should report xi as 0.9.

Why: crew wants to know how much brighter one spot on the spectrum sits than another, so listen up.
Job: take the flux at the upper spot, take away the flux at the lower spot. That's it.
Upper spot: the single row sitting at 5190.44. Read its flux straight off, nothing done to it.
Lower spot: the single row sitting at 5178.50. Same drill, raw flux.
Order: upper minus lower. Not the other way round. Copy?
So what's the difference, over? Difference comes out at 3.7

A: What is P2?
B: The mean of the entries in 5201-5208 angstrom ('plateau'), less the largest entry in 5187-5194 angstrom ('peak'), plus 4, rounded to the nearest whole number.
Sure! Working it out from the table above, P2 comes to 3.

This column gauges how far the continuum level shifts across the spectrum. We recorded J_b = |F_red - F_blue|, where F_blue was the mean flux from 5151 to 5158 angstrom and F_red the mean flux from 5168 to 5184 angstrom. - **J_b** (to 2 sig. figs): 3.9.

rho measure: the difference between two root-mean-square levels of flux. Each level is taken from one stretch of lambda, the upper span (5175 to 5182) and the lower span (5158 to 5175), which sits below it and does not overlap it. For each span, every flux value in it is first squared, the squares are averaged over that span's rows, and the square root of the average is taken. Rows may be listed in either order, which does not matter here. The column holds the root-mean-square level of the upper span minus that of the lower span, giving -1.4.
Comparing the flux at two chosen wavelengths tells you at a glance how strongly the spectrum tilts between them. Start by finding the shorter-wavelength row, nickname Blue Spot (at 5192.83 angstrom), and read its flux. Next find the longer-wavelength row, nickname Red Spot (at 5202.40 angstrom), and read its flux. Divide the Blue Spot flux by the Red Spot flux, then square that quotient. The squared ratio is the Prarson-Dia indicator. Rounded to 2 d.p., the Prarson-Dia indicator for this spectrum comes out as 1.03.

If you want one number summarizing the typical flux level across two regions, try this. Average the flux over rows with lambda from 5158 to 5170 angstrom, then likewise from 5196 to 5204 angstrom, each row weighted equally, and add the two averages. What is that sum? 22.6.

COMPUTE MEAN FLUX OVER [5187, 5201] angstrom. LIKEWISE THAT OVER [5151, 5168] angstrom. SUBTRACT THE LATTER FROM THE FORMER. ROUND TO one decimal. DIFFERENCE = 1.3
